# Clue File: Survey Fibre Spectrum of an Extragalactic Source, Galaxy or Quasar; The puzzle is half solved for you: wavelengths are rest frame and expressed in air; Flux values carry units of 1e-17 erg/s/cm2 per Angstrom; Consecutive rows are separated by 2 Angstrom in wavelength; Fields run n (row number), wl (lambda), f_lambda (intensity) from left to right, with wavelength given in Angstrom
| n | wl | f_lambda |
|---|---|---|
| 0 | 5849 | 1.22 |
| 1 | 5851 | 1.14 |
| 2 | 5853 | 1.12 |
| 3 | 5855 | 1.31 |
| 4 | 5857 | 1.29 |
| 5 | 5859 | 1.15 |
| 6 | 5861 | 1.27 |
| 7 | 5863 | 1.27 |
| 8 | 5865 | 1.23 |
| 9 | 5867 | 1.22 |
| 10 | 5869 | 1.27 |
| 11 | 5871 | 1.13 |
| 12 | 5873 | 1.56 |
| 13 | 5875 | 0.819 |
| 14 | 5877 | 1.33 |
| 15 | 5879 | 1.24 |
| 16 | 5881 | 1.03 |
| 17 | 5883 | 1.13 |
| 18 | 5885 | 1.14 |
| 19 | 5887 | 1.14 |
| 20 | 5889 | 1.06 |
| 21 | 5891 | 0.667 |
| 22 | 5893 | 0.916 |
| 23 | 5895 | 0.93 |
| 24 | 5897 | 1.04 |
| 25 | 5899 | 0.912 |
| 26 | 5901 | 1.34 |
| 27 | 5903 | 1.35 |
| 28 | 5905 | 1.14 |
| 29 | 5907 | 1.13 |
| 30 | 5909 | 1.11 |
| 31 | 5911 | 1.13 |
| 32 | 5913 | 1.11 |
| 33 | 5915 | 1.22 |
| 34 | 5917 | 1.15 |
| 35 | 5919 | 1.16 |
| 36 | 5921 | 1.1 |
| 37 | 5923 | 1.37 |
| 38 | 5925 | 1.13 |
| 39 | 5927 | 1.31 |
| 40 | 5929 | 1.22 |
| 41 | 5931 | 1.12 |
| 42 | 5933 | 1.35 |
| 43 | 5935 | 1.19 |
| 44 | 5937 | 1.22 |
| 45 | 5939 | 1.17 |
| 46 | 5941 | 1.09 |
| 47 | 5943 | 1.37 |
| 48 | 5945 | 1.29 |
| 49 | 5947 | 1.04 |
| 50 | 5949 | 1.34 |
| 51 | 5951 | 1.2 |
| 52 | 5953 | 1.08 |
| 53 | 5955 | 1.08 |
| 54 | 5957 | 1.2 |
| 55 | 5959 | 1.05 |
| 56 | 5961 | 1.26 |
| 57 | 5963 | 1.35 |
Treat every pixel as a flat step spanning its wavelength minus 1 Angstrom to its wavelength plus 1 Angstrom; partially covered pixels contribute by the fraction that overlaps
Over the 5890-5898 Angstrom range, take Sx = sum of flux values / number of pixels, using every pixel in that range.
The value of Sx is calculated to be 0.89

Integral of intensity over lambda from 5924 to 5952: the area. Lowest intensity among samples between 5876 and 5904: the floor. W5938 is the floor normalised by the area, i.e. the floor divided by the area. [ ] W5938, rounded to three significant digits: 0.0196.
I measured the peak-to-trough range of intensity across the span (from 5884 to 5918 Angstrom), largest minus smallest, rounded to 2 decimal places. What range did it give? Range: 0.68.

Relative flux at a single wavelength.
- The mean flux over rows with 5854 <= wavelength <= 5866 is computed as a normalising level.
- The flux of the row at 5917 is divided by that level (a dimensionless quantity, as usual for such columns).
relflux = 0.92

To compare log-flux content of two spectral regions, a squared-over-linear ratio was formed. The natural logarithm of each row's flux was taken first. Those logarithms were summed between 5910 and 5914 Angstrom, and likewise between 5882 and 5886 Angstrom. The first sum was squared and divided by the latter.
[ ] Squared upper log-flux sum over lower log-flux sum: 0.20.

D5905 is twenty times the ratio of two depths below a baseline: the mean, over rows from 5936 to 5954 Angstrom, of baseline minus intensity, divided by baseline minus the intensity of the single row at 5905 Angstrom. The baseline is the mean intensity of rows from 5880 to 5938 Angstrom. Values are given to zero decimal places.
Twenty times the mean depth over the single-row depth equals 162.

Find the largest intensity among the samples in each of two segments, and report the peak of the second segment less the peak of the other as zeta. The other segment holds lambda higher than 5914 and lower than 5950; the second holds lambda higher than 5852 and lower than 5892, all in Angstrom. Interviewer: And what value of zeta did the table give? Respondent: 0.19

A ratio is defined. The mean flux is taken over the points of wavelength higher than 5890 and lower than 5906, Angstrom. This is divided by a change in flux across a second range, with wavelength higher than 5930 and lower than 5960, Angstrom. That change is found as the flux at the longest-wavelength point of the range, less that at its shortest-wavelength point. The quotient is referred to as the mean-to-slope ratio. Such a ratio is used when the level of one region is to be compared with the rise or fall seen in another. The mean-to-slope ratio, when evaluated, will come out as -15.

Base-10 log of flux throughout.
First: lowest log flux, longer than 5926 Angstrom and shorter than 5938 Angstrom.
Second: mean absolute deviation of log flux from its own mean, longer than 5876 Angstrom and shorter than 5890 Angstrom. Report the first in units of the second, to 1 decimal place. 1.8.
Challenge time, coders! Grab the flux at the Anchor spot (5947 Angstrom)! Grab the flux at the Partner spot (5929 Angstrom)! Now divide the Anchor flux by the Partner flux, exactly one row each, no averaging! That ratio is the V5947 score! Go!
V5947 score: 0.85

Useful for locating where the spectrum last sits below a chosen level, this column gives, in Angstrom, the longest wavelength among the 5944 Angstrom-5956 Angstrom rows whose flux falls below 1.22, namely 5955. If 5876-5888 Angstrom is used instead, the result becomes 5887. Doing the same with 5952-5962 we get 5959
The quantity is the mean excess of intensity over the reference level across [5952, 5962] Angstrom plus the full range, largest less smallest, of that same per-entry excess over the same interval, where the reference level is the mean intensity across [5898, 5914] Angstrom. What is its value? 0.19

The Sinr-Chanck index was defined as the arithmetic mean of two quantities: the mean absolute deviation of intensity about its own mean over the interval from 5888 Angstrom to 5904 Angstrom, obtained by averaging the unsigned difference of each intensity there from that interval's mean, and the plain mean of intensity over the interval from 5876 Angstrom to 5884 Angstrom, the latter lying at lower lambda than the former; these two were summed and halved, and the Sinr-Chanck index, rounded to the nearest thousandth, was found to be 0.677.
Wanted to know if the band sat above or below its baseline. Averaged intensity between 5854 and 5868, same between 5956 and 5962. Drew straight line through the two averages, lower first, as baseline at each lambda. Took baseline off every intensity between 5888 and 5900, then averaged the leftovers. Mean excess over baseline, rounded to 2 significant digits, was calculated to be -0.30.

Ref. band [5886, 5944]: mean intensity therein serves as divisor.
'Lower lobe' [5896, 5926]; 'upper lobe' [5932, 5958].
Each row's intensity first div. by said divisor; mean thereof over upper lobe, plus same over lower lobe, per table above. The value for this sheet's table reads 2.07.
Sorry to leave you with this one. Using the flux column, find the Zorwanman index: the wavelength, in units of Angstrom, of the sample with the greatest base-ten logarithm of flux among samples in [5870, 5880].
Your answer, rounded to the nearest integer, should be 5873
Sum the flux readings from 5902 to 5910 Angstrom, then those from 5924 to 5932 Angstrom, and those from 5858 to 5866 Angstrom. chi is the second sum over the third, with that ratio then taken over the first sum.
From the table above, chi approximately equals 0.21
